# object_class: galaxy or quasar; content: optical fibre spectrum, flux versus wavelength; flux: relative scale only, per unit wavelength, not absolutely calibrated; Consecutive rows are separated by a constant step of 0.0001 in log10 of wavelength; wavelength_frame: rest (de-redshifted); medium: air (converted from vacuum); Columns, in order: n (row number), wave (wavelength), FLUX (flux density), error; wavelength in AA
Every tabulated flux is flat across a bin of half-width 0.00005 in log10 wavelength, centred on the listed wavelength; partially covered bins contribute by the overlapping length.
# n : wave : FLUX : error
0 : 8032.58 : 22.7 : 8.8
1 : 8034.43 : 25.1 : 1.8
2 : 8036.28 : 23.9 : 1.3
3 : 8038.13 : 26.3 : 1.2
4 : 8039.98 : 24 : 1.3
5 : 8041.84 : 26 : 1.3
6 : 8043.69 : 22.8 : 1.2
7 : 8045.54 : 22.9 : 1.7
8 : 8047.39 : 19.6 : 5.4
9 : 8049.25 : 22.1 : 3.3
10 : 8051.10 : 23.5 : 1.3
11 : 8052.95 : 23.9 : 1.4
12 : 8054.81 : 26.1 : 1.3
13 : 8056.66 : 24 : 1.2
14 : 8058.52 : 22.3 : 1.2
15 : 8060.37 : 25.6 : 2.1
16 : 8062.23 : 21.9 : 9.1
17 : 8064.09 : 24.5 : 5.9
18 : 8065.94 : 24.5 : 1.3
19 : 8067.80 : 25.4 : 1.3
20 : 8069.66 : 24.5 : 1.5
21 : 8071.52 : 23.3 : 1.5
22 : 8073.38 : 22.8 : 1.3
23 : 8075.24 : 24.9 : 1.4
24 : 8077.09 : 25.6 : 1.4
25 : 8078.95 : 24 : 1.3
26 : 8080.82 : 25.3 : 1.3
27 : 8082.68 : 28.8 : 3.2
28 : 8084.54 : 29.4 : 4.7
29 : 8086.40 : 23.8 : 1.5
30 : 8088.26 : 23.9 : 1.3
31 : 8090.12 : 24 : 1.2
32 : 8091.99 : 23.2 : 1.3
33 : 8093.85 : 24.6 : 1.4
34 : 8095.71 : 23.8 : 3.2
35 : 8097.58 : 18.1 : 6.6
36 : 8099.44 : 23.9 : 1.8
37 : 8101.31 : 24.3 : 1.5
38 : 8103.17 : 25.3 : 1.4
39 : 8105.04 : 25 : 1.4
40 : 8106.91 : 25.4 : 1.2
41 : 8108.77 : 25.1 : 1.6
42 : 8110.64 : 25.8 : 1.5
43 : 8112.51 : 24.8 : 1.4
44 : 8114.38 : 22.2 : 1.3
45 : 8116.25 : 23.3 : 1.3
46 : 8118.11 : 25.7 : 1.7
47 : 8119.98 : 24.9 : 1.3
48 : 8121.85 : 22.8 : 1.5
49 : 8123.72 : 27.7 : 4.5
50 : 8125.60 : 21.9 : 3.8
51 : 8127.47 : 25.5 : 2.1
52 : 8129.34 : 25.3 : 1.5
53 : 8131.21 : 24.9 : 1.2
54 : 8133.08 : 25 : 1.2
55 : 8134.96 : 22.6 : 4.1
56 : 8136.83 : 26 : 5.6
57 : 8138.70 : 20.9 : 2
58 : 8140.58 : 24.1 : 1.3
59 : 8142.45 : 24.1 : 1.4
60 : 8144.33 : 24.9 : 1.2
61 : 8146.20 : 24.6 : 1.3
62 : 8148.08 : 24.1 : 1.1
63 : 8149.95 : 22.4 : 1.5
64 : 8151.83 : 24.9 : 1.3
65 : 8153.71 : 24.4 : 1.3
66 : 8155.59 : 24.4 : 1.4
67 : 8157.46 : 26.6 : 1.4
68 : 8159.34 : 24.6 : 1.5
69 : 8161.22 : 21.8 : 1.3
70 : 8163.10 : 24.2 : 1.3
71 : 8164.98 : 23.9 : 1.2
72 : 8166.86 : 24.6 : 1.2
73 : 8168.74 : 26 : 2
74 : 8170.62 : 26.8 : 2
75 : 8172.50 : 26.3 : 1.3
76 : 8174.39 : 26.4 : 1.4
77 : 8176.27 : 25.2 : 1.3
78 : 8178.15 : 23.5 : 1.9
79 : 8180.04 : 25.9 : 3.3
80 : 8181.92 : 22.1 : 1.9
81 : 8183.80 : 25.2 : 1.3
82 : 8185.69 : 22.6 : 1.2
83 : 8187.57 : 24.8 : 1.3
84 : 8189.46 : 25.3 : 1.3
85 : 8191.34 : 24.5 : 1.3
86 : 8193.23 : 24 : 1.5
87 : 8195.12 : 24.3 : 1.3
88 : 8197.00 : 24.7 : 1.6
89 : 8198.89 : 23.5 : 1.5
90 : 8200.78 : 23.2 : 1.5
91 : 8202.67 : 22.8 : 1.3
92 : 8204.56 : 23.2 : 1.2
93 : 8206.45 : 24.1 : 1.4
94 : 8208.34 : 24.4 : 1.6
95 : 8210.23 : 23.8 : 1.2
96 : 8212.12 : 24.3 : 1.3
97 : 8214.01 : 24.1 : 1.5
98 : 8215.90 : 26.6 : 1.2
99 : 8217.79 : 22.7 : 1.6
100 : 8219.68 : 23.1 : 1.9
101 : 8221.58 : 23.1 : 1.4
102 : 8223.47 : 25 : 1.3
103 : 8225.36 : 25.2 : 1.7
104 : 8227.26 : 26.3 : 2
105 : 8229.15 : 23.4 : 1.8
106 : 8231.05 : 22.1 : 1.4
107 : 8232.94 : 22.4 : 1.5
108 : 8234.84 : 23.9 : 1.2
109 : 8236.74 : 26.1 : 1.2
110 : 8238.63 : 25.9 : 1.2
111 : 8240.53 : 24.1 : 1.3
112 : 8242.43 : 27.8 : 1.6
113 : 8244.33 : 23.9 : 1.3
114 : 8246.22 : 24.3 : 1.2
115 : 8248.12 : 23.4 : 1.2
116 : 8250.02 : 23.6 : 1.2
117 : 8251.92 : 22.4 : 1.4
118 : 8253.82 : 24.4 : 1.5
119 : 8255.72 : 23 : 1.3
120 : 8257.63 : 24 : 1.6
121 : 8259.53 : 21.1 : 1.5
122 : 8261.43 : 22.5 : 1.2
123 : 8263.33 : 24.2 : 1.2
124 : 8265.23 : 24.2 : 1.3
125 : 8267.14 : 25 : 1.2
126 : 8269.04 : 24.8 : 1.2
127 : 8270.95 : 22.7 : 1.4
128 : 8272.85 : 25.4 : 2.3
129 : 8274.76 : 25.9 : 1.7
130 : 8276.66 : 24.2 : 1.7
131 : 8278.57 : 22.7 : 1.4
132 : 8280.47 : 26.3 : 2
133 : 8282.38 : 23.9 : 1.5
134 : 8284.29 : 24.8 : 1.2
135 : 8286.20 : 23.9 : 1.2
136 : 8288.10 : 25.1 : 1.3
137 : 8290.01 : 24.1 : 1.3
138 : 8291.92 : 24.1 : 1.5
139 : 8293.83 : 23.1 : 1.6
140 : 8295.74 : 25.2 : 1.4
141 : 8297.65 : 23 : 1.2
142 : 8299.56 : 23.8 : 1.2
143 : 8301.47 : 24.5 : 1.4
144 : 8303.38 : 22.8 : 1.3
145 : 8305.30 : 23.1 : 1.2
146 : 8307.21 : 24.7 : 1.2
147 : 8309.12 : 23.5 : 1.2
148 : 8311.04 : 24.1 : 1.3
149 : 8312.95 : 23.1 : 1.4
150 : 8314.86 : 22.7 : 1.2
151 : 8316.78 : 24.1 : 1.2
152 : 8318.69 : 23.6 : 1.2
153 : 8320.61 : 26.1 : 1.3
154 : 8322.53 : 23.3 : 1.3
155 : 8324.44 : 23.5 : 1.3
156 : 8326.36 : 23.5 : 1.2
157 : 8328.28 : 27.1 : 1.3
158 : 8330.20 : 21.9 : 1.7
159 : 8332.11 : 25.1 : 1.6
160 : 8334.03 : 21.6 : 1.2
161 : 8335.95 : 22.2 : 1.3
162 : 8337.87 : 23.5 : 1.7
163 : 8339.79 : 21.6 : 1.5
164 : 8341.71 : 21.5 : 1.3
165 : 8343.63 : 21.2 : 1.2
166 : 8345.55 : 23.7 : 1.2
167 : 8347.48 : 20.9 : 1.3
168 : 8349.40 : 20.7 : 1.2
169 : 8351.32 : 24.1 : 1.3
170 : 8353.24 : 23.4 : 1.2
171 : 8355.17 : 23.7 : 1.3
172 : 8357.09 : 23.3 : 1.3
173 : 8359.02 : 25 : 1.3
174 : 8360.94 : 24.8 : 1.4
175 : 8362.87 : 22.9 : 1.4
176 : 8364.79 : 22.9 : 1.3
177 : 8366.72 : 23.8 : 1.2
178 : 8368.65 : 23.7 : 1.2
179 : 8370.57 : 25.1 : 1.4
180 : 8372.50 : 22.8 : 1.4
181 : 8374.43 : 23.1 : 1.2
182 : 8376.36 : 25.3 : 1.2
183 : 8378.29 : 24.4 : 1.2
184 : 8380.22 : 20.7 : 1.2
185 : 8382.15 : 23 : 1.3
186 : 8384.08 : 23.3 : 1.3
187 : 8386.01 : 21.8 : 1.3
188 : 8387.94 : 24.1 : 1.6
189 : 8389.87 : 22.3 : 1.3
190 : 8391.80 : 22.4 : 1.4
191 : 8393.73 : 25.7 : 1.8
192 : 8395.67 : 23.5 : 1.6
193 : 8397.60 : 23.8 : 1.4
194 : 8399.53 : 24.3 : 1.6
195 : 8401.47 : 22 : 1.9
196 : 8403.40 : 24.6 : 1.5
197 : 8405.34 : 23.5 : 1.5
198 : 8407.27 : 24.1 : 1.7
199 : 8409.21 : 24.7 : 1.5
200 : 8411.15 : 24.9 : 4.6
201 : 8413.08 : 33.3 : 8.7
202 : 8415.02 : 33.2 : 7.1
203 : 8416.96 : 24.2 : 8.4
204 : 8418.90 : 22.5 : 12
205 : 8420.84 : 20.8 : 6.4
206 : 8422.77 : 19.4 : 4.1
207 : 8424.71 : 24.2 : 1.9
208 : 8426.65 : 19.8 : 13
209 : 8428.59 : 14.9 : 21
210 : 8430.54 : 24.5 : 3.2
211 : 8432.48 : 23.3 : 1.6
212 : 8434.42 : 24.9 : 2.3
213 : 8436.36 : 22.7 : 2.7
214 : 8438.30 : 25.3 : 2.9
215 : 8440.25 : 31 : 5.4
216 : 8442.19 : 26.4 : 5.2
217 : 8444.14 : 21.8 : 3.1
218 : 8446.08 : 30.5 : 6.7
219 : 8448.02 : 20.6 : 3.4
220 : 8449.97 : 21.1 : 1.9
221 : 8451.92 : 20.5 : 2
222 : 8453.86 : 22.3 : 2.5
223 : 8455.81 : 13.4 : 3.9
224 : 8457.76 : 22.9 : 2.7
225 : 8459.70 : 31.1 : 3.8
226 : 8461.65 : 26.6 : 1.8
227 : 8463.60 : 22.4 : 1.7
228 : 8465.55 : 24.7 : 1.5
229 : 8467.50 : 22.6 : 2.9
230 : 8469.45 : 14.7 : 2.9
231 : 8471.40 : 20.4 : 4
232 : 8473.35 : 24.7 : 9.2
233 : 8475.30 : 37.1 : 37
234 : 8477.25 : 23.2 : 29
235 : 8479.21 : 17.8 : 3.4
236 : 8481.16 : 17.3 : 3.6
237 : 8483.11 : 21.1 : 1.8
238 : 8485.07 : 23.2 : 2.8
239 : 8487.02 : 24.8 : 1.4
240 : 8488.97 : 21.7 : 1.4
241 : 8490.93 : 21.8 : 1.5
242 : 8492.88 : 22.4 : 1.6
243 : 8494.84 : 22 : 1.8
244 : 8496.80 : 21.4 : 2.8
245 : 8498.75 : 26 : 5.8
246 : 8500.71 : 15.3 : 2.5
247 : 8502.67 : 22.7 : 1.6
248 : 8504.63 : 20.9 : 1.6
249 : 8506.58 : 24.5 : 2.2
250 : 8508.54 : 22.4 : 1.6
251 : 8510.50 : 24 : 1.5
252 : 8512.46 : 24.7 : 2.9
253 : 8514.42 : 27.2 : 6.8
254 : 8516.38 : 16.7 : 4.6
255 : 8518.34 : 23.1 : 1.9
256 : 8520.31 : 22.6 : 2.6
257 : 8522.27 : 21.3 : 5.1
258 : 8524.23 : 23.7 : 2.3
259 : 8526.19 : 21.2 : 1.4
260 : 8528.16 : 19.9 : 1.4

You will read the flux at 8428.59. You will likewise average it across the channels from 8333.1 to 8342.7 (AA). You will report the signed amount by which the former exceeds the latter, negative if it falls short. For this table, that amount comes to -7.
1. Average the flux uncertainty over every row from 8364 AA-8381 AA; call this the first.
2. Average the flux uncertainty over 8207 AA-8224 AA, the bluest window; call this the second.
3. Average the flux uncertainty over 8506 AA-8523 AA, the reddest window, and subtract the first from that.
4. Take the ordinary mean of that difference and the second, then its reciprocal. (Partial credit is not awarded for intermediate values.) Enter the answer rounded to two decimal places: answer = 0.58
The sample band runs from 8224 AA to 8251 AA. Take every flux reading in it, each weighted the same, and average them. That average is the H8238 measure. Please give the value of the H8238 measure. 24.5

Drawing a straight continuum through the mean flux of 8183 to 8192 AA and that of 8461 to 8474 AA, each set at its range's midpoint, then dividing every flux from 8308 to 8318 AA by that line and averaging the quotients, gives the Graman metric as 1.00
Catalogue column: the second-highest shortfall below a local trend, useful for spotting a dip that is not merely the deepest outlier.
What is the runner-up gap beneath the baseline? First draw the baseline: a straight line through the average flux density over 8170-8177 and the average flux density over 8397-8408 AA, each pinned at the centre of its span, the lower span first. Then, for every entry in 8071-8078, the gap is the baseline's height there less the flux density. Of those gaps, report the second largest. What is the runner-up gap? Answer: 4.0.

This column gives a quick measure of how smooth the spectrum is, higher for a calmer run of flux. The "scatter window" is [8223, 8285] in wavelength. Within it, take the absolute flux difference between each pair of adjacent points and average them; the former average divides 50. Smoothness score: 32.9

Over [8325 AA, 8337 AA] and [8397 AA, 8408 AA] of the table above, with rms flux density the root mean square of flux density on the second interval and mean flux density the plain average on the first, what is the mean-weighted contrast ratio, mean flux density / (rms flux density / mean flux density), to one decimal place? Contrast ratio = 23.4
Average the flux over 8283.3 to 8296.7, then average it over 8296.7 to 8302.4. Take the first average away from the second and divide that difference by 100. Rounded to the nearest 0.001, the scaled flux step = -0.006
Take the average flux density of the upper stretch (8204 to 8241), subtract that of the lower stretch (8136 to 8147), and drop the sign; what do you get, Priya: 0.1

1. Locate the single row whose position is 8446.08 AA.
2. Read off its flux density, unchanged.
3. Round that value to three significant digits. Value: 30.5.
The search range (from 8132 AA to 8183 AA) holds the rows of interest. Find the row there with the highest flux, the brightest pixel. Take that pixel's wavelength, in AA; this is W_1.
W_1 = 8170.62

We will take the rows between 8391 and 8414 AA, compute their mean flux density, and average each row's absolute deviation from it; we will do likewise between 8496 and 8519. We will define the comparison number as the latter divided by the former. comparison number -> 1.58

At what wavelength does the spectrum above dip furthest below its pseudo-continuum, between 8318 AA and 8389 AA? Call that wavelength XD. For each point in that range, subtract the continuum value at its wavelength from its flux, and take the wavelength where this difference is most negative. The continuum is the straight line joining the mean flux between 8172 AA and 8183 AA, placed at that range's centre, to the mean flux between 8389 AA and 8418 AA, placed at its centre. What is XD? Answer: 8380.22 AA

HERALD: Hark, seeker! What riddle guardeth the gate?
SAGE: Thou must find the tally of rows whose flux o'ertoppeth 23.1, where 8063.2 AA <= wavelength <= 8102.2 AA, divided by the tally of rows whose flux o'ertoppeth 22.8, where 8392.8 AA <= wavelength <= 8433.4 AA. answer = 1.3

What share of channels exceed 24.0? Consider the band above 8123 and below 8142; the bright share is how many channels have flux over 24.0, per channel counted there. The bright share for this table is 0.70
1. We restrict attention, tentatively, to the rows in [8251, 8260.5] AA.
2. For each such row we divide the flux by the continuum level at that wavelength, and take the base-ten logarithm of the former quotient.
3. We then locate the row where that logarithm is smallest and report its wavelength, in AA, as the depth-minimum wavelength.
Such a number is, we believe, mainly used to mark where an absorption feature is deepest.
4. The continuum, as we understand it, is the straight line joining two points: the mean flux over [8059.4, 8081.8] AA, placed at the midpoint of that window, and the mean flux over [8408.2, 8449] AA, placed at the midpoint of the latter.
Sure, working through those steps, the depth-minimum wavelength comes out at 8259.53 AA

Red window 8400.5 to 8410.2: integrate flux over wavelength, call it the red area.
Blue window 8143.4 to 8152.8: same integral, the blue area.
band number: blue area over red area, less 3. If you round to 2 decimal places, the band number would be -2.01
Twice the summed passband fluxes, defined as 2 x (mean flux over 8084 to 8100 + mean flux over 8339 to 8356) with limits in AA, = 92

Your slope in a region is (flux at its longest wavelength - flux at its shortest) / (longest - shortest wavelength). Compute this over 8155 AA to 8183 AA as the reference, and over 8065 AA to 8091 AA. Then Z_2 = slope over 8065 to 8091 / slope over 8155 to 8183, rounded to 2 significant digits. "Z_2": 0.24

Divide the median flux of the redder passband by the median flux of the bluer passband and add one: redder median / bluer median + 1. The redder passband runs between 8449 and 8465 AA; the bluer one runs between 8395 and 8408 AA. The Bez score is 1.94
